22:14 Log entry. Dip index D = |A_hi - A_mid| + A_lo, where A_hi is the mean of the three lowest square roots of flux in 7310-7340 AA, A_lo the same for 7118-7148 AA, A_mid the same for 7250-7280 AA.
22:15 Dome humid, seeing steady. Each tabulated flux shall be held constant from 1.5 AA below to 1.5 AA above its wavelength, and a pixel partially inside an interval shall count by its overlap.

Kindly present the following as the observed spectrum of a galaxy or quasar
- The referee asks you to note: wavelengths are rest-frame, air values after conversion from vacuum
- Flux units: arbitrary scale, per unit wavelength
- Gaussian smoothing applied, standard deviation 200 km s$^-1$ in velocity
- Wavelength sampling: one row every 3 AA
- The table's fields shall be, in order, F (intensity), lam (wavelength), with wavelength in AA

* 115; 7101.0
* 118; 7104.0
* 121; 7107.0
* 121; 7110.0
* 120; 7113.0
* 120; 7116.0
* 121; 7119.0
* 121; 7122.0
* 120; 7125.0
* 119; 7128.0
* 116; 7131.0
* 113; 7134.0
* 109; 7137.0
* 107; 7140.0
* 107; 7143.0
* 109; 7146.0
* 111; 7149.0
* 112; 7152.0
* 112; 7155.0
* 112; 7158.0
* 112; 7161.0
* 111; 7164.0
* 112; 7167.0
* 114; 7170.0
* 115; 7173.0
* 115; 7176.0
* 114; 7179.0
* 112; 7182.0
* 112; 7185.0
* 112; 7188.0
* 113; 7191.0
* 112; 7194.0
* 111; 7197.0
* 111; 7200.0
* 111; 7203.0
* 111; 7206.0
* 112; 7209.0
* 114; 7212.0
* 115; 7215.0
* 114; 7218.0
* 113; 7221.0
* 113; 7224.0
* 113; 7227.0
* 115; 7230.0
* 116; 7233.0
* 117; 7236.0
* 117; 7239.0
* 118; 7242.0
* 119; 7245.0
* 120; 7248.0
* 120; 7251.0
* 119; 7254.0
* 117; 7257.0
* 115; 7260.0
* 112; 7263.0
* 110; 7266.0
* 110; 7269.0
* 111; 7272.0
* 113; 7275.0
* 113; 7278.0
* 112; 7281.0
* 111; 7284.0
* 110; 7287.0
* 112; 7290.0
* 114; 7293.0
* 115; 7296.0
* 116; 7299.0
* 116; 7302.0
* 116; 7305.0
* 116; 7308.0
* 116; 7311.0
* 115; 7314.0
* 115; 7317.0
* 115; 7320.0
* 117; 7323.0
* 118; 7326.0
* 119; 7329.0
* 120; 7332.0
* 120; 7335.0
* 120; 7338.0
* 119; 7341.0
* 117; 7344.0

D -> 10.6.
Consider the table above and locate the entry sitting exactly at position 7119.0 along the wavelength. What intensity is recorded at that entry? 121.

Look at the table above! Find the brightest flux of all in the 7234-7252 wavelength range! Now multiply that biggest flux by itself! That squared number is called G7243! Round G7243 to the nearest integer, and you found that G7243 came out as 14400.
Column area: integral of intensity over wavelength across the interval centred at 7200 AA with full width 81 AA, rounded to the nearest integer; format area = 9171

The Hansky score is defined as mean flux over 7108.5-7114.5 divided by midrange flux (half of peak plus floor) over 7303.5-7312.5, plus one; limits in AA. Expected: 2.04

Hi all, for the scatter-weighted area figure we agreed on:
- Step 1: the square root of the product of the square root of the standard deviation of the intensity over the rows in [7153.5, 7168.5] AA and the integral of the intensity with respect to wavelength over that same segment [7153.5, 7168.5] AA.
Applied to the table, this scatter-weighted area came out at 33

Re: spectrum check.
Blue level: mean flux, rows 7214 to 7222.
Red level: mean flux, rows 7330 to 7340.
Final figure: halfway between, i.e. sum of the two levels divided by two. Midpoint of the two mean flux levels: 117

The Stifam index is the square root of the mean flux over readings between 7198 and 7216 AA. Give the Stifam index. 10.6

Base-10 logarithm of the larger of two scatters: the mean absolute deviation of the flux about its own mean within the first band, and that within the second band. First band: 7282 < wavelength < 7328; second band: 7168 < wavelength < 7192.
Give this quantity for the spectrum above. 0.21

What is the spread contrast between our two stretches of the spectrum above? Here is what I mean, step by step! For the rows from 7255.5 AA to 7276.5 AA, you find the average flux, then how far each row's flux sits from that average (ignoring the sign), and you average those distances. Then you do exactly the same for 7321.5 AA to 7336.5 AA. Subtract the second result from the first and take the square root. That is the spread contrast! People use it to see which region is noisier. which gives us 1.0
